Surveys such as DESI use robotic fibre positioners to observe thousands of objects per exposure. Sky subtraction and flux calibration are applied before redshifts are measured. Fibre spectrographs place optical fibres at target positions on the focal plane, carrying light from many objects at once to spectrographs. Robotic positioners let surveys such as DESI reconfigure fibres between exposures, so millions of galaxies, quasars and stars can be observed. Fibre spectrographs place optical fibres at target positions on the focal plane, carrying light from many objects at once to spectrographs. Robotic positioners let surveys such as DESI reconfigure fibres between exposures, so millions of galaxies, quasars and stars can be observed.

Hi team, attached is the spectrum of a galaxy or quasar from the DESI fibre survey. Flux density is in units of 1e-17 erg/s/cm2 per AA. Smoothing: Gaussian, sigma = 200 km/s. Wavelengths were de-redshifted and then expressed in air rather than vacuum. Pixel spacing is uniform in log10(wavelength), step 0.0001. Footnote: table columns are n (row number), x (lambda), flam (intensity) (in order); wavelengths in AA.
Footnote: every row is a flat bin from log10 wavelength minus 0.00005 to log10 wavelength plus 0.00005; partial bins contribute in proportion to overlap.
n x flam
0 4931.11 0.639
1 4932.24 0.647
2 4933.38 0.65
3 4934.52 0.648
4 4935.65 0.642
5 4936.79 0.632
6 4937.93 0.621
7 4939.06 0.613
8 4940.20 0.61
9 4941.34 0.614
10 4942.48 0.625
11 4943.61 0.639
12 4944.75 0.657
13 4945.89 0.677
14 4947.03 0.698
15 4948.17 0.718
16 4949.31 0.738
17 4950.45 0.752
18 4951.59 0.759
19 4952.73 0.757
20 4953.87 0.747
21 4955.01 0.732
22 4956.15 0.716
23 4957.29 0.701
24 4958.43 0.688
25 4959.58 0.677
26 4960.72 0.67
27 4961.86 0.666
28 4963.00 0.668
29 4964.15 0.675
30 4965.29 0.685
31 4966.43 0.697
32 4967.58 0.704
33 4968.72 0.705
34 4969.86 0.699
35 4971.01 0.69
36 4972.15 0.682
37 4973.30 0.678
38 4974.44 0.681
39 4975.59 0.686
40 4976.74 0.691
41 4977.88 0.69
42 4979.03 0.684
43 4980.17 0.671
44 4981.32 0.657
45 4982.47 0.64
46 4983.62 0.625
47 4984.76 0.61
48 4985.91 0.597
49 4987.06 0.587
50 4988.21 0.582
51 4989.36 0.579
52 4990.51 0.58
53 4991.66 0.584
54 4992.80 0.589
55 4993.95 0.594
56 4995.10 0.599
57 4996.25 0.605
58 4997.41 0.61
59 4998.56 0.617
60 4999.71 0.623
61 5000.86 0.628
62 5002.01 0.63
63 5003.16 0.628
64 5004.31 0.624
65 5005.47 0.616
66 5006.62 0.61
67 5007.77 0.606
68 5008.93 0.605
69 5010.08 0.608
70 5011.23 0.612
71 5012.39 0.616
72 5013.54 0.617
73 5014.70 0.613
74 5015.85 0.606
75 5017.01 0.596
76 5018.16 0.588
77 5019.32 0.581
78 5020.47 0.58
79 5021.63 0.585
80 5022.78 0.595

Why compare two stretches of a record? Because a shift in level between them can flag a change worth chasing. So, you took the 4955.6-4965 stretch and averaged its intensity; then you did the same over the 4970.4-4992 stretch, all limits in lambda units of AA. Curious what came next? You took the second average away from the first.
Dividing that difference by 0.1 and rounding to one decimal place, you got 0.4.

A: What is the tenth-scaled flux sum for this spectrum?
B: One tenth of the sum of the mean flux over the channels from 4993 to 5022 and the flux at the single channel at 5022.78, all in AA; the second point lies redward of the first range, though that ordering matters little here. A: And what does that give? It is 0.120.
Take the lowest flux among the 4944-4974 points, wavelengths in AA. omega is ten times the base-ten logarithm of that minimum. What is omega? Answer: -1.8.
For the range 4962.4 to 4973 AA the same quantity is -1.8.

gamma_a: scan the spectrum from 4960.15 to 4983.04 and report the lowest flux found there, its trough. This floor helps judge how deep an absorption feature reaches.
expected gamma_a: 0.64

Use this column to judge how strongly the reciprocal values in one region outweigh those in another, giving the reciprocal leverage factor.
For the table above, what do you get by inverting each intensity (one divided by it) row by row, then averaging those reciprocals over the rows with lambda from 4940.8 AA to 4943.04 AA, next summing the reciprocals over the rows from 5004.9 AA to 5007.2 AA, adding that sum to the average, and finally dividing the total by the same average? 3.02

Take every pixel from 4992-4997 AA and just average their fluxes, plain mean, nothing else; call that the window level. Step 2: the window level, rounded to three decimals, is 0.597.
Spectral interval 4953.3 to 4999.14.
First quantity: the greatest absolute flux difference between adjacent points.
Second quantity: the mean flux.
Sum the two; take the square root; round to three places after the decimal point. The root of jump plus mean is 0.820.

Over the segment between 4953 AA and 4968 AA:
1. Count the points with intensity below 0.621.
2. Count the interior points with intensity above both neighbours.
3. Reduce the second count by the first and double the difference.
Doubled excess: 0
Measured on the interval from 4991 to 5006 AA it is -14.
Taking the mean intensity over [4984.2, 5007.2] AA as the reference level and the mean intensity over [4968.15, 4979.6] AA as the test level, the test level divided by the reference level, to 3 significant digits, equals 1.14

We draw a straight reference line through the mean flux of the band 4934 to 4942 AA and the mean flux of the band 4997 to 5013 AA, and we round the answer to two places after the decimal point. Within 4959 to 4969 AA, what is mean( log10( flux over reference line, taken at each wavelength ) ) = 0.04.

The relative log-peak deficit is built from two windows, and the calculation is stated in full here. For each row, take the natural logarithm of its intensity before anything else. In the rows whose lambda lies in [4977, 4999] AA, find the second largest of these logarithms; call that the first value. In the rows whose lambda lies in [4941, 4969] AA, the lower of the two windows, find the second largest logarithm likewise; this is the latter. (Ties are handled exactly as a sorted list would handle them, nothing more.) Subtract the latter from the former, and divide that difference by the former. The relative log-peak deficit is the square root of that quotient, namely 0.52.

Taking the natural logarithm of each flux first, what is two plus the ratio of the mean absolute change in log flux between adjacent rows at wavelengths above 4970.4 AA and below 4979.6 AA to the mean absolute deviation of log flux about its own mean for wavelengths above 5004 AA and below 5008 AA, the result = 2.7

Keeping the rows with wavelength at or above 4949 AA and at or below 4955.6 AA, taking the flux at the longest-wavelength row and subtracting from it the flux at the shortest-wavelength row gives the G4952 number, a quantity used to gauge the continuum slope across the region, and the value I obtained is -0.006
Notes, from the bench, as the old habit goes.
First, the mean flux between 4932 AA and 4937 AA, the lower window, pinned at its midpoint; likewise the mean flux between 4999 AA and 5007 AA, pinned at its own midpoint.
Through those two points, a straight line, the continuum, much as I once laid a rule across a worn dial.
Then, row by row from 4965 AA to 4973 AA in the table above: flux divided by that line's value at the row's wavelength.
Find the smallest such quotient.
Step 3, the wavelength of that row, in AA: 4972.15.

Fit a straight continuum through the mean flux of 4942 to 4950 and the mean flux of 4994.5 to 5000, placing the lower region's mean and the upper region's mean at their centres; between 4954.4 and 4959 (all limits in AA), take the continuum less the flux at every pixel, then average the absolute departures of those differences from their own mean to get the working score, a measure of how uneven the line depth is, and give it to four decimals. 0.0132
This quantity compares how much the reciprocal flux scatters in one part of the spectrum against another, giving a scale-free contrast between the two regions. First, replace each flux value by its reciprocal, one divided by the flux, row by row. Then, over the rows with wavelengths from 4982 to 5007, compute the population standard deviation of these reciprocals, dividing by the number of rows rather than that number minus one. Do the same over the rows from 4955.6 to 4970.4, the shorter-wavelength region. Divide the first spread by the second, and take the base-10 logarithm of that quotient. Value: 0.2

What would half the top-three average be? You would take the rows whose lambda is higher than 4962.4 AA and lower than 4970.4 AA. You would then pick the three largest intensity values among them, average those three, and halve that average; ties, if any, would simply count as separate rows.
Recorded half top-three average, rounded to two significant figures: 0.35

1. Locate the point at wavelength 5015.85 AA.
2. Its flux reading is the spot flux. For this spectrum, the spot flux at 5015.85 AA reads 0.606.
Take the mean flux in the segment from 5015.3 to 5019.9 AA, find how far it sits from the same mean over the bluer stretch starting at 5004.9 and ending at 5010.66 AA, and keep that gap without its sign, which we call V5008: 0.02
